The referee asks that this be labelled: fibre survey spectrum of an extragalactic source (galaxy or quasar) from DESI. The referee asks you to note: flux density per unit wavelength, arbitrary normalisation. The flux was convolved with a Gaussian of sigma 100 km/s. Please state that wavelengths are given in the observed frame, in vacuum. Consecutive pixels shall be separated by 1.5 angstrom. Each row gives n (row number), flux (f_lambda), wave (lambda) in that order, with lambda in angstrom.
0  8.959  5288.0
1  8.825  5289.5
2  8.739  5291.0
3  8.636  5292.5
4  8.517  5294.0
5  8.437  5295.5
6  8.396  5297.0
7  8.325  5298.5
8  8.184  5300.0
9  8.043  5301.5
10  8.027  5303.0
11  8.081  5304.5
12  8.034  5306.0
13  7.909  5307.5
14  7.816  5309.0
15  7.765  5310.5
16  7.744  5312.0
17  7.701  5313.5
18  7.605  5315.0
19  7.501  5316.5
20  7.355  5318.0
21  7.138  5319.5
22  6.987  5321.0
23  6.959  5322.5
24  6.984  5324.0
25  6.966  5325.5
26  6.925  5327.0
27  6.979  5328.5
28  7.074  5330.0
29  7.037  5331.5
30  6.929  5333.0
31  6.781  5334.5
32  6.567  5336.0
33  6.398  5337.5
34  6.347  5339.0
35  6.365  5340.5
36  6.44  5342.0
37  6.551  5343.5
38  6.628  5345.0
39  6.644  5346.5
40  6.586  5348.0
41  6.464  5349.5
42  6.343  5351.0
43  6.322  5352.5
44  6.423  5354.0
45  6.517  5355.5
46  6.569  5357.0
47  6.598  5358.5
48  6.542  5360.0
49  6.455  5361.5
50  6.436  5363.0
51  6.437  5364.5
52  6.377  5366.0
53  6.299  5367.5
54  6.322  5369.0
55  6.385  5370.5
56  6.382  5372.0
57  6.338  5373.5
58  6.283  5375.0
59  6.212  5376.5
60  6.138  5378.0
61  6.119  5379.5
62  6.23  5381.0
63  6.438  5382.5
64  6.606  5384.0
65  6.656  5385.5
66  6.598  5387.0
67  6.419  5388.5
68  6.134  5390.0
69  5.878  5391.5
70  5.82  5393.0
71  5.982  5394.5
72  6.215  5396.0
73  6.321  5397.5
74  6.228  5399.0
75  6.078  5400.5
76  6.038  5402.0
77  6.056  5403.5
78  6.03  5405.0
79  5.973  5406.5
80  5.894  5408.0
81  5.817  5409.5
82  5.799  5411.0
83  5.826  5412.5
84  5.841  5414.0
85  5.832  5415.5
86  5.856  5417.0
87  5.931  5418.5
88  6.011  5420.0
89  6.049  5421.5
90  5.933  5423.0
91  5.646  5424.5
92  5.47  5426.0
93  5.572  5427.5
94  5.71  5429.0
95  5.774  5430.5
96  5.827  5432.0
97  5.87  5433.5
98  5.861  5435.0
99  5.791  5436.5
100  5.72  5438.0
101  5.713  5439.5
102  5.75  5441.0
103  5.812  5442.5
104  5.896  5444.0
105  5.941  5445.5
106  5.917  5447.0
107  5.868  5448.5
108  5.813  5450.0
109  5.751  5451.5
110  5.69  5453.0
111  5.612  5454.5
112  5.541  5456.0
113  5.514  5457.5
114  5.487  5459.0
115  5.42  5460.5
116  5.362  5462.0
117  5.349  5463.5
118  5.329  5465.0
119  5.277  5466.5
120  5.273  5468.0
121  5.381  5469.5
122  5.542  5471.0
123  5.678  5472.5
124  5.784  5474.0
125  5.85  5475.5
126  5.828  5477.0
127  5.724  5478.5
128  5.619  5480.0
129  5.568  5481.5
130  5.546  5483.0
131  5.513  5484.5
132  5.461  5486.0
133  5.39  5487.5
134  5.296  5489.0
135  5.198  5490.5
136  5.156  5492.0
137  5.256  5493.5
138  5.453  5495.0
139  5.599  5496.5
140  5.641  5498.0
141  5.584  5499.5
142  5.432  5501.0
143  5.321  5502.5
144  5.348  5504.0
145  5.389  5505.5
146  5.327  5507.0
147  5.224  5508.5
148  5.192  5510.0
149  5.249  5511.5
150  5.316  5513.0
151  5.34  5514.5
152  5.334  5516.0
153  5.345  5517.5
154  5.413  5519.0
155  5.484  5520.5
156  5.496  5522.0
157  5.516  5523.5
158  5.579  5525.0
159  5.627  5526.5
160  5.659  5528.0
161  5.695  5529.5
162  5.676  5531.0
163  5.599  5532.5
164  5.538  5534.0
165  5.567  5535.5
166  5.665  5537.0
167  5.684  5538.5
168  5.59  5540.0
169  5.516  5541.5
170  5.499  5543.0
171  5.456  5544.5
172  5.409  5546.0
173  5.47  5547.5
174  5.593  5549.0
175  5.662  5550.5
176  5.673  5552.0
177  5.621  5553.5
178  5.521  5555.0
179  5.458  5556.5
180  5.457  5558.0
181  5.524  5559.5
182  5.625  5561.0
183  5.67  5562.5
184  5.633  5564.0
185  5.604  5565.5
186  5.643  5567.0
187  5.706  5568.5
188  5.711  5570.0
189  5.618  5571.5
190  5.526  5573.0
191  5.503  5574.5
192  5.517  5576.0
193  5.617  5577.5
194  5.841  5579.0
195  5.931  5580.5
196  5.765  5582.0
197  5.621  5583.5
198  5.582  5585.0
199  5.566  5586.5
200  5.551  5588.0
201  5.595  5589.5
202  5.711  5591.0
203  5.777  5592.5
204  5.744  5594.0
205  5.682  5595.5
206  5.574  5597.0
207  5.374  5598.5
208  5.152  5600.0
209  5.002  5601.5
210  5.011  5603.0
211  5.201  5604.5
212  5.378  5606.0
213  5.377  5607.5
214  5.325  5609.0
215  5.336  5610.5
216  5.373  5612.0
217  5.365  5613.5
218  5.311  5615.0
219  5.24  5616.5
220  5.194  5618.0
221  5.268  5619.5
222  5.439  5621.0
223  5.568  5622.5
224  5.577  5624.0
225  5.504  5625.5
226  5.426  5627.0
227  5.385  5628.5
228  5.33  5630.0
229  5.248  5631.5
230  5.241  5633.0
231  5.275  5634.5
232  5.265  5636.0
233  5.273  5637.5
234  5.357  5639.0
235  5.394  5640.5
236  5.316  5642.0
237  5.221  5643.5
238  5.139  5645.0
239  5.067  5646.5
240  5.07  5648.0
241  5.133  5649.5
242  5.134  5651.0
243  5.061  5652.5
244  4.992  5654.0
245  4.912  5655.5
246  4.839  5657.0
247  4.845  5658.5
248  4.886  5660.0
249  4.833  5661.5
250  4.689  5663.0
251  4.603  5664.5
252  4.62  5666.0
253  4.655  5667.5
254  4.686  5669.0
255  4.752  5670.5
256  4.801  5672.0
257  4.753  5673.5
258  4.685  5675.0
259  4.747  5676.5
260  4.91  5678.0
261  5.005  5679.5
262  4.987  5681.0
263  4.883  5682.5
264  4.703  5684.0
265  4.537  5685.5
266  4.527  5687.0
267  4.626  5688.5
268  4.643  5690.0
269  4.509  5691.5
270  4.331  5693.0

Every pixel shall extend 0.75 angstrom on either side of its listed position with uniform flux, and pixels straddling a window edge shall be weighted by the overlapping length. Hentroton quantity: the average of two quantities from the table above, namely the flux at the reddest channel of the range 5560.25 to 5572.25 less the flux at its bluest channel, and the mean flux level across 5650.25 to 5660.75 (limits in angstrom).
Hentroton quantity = 2.47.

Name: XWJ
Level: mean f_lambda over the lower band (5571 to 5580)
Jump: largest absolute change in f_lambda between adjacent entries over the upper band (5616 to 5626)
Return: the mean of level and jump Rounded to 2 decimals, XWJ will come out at 2.89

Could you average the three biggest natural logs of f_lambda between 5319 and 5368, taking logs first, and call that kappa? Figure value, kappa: 1.96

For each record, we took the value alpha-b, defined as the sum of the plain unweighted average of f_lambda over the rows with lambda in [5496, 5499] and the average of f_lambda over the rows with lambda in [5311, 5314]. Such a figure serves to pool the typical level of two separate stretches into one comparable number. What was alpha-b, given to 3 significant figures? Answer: 13.3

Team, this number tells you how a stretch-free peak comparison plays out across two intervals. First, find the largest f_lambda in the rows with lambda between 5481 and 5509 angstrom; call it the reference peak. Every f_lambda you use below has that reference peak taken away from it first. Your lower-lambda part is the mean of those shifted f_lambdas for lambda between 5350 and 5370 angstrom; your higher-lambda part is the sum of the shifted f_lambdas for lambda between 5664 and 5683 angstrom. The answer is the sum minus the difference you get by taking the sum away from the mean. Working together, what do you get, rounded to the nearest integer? -23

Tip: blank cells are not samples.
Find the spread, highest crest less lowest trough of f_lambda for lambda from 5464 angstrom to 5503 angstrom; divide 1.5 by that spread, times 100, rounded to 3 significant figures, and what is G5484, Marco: 216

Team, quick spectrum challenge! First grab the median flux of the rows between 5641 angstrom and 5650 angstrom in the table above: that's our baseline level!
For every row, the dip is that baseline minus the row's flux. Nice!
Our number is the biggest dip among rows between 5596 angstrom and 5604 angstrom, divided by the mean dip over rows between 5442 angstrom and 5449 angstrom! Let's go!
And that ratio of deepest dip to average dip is -0.2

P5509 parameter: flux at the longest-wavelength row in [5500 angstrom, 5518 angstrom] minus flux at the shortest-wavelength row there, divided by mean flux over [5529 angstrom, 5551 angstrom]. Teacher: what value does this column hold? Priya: -0.02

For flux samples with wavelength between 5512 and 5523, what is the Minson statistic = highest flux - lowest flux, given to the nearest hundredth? 0.18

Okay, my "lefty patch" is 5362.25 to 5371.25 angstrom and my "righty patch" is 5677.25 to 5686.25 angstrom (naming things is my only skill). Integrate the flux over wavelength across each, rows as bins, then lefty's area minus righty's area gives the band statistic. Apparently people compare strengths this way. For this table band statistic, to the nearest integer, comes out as 14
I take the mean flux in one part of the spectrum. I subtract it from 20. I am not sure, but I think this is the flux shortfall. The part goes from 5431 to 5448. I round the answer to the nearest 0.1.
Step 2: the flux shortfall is 14.2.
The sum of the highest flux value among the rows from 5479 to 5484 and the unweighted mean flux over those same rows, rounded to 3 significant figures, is 11.2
